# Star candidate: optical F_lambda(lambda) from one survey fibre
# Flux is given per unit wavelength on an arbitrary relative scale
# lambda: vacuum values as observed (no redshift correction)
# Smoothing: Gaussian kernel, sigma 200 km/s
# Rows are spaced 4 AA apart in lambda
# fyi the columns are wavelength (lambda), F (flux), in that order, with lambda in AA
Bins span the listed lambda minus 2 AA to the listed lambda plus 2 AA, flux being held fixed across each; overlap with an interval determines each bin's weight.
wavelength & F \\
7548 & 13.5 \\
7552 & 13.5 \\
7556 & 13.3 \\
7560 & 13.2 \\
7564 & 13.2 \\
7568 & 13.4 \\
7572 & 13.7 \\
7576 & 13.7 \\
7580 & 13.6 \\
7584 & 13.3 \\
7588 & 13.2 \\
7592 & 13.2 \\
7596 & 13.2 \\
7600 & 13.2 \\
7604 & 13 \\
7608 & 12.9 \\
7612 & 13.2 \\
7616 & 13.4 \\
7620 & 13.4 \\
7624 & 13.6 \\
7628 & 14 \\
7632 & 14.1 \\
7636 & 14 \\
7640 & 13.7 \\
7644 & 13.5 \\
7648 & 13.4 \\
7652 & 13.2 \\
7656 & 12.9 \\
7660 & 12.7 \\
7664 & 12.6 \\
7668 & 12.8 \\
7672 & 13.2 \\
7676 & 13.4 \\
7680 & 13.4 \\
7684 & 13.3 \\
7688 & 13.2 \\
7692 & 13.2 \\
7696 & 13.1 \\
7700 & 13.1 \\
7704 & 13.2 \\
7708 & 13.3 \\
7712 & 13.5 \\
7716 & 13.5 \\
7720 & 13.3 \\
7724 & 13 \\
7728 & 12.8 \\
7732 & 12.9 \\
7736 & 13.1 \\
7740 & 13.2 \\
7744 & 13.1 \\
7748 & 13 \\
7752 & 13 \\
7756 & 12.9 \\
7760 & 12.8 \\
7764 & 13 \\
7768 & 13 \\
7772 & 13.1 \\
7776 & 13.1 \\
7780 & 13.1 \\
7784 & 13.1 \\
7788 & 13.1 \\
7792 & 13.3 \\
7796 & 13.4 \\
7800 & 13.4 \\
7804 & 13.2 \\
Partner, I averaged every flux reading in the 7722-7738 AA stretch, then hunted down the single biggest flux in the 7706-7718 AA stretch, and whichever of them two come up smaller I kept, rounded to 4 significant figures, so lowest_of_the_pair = 12.95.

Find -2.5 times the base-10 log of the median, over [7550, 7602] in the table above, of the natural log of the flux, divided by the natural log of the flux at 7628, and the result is 0.021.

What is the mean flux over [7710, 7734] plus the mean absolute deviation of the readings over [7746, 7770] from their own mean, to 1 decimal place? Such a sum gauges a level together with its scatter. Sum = 13.2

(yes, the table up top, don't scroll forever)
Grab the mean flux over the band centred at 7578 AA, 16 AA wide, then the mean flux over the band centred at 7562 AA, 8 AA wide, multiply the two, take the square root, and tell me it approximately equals 13.4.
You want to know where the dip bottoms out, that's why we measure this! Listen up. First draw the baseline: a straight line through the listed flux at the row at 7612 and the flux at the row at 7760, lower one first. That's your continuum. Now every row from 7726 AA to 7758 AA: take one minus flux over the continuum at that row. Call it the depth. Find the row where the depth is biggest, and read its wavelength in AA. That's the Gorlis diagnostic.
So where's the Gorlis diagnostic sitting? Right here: 7728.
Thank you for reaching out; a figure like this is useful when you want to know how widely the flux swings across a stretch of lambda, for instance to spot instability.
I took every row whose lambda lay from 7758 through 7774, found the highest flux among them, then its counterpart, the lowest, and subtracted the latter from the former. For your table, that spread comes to 0.3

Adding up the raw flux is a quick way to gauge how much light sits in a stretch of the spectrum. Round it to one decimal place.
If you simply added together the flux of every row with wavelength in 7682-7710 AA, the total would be 92.4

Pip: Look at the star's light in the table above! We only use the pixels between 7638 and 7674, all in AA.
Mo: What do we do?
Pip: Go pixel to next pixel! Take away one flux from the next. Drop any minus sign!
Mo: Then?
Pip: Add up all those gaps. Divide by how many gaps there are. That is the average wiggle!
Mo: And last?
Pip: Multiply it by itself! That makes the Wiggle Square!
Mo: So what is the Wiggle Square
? 0.045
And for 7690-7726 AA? 0.016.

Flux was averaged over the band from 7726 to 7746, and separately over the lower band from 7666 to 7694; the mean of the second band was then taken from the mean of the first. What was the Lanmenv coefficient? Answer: -0.19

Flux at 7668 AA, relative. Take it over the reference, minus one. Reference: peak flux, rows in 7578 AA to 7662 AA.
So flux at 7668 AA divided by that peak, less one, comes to -0.092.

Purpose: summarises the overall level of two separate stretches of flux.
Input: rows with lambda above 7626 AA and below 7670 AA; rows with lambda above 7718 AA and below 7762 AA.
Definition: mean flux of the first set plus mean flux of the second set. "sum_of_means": 26.4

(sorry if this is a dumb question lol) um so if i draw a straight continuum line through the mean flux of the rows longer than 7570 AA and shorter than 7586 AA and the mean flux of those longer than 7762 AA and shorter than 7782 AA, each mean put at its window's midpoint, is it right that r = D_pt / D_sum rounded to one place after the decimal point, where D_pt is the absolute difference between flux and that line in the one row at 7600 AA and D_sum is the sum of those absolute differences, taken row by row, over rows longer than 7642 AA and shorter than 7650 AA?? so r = 2.9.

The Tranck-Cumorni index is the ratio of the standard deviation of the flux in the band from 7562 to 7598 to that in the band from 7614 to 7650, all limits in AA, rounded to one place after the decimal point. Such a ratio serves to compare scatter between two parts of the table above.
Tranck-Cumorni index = 0.8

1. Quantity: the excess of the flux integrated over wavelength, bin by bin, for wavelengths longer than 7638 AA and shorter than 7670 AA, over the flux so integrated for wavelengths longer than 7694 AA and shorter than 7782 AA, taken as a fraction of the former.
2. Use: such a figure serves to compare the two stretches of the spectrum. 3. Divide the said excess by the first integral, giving -1.7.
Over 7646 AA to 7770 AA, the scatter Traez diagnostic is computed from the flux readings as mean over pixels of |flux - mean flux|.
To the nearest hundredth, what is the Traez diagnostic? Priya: 0.19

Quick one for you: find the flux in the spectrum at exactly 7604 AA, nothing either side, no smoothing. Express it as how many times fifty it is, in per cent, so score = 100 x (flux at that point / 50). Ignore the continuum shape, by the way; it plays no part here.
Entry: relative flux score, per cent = 26.0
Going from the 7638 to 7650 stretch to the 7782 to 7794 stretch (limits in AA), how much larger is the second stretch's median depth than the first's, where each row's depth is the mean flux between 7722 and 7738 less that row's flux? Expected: 0.40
